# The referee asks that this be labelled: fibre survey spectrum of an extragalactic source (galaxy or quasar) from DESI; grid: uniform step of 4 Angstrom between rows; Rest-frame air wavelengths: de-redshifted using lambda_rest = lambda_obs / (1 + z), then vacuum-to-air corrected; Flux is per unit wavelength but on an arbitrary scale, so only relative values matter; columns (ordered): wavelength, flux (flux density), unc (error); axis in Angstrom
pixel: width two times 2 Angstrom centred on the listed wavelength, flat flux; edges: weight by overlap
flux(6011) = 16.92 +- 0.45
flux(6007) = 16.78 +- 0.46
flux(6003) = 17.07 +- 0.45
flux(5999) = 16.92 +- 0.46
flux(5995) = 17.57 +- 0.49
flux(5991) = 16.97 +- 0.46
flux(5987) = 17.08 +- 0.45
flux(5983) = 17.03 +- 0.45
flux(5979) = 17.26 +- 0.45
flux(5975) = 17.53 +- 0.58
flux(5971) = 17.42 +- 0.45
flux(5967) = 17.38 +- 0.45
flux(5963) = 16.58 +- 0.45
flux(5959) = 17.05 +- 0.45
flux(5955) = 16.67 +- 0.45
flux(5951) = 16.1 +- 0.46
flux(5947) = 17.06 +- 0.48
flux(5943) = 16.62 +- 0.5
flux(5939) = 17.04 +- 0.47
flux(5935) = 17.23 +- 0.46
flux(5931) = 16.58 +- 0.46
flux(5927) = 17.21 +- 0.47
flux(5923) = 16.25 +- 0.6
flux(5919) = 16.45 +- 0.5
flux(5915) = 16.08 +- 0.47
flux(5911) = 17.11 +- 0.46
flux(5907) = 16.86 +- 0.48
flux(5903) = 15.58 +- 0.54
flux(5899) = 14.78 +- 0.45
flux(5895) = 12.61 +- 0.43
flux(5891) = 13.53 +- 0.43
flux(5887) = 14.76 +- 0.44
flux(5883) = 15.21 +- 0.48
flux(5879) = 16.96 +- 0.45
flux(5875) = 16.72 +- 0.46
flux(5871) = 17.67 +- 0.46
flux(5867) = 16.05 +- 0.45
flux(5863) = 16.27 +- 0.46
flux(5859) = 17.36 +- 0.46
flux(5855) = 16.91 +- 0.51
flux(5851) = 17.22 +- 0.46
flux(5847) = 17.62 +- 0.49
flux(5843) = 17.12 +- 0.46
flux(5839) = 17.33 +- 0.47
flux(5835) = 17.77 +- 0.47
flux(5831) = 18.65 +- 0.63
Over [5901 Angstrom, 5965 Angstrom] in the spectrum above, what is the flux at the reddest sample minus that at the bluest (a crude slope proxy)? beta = 1.0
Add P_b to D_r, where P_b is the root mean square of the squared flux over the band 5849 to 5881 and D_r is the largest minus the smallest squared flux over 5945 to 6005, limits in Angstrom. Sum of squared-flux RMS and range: 336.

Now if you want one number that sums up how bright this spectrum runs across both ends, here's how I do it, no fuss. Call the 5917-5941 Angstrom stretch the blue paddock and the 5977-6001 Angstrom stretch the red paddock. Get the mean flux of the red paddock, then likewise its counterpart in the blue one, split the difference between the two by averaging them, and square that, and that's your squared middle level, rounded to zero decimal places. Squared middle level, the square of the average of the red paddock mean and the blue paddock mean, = 288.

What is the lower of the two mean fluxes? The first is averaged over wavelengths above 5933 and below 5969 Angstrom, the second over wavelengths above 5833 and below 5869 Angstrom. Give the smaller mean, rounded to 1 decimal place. 16.9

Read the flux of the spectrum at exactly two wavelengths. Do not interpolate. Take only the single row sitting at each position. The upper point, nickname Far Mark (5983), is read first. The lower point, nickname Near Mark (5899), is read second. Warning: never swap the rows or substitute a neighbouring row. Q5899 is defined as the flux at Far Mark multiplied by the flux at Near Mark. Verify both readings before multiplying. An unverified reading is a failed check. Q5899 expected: 252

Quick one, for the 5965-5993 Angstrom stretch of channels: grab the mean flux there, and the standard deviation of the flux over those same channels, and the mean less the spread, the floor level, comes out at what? 17.0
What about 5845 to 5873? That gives 16.4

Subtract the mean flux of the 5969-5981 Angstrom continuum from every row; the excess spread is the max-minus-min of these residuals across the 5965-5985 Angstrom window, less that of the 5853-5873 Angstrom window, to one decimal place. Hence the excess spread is -1.1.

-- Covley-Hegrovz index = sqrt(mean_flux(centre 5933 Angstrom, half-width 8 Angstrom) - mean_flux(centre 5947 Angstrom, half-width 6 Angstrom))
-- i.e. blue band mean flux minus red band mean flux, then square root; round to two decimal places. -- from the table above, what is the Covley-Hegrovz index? 0.65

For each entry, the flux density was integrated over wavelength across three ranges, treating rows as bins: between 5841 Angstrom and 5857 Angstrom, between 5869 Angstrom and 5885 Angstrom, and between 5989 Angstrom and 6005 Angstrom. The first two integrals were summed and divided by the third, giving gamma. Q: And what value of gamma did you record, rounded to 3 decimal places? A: 1.976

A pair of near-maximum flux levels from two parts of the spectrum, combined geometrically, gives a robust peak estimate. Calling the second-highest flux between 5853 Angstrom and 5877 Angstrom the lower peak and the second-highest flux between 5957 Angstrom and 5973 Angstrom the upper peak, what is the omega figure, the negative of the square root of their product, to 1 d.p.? -17.4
